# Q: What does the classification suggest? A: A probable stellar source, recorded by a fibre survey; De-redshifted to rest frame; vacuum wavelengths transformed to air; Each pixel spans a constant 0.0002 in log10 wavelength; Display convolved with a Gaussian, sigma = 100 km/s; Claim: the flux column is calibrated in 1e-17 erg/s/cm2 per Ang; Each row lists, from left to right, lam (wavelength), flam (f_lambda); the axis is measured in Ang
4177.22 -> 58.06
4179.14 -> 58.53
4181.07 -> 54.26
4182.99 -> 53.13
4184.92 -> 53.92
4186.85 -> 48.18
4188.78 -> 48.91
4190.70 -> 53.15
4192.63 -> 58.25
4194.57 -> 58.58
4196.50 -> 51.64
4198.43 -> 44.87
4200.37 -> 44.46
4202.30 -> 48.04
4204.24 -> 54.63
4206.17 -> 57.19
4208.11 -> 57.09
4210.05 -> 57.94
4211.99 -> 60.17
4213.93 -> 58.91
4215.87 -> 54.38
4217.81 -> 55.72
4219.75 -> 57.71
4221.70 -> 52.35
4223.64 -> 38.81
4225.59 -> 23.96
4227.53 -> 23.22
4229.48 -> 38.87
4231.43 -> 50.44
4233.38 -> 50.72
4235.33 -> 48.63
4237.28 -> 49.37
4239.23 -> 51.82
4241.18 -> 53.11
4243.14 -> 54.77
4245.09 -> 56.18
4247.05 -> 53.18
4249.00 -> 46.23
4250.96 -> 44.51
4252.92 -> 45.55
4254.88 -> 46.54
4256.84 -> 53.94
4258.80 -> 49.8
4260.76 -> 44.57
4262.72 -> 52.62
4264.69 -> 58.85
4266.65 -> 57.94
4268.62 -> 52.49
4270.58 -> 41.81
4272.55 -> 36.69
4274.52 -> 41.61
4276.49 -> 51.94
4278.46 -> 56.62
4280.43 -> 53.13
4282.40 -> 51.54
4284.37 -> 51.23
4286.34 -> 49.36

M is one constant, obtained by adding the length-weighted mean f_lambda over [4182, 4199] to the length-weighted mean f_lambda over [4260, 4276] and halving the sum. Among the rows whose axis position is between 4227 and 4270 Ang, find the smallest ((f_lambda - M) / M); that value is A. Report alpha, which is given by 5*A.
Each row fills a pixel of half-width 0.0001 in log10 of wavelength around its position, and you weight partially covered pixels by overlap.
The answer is -2.7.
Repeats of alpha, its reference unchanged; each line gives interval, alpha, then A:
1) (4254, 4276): -1.4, -0.3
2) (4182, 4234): -2.7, -0.5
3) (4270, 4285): -1.4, -0.3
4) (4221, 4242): -2.7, -0.5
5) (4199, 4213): -0.6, -0.1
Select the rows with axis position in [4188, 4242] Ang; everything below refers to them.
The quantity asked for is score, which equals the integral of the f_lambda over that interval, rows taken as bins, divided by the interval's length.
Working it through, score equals 50.1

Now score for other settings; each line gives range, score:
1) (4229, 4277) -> 49.4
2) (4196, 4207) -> 50.0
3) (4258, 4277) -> 48.7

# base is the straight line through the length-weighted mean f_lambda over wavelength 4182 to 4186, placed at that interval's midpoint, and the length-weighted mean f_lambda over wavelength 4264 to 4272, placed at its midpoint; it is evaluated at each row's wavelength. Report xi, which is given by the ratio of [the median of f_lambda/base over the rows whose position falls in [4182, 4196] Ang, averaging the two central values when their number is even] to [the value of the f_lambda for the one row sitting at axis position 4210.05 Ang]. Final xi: 0.0172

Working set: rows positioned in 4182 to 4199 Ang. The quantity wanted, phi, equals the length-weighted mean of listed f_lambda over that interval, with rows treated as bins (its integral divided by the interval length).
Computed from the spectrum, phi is 52.5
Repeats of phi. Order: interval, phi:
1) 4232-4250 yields 51.5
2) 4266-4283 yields 49.1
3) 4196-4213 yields 52.9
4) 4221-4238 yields 41.5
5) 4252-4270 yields 51.2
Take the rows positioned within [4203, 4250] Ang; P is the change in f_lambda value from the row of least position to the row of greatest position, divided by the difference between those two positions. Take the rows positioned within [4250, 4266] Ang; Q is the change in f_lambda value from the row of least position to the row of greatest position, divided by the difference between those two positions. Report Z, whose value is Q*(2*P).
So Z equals -0.4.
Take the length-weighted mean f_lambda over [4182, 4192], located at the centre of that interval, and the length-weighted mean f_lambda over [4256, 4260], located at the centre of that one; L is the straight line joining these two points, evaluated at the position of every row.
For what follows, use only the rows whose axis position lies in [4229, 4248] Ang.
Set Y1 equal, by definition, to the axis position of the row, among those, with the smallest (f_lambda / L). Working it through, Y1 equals 4229.48 Ang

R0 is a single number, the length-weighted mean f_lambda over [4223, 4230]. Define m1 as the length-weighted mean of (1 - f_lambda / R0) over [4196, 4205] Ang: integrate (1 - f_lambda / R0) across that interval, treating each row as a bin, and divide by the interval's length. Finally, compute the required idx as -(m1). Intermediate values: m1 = -0.60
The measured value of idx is 0.60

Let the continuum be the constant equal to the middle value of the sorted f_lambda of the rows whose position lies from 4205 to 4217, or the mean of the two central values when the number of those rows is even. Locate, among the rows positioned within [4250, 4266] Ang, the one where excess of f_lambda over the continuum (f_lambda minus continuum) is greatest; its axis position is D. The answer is 4264.69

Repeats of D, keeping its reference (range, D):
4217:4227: 4219.75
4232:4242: 4241.18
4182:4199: 4194.57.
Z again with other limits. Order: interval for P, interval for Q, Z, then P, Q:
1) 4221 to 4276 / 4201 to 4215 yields -0.4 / -0.20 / 0.9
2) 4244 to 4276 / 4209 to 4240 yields 0.2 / -0.50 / -0.2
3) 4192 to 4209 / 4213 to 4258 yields 0.0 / -0.07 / -0.1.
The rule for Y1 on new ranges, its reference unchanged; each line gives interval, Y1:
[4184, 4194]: 4186.85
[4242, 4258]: 4250.96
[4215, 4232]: 4227.53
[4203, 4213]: 4204.24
